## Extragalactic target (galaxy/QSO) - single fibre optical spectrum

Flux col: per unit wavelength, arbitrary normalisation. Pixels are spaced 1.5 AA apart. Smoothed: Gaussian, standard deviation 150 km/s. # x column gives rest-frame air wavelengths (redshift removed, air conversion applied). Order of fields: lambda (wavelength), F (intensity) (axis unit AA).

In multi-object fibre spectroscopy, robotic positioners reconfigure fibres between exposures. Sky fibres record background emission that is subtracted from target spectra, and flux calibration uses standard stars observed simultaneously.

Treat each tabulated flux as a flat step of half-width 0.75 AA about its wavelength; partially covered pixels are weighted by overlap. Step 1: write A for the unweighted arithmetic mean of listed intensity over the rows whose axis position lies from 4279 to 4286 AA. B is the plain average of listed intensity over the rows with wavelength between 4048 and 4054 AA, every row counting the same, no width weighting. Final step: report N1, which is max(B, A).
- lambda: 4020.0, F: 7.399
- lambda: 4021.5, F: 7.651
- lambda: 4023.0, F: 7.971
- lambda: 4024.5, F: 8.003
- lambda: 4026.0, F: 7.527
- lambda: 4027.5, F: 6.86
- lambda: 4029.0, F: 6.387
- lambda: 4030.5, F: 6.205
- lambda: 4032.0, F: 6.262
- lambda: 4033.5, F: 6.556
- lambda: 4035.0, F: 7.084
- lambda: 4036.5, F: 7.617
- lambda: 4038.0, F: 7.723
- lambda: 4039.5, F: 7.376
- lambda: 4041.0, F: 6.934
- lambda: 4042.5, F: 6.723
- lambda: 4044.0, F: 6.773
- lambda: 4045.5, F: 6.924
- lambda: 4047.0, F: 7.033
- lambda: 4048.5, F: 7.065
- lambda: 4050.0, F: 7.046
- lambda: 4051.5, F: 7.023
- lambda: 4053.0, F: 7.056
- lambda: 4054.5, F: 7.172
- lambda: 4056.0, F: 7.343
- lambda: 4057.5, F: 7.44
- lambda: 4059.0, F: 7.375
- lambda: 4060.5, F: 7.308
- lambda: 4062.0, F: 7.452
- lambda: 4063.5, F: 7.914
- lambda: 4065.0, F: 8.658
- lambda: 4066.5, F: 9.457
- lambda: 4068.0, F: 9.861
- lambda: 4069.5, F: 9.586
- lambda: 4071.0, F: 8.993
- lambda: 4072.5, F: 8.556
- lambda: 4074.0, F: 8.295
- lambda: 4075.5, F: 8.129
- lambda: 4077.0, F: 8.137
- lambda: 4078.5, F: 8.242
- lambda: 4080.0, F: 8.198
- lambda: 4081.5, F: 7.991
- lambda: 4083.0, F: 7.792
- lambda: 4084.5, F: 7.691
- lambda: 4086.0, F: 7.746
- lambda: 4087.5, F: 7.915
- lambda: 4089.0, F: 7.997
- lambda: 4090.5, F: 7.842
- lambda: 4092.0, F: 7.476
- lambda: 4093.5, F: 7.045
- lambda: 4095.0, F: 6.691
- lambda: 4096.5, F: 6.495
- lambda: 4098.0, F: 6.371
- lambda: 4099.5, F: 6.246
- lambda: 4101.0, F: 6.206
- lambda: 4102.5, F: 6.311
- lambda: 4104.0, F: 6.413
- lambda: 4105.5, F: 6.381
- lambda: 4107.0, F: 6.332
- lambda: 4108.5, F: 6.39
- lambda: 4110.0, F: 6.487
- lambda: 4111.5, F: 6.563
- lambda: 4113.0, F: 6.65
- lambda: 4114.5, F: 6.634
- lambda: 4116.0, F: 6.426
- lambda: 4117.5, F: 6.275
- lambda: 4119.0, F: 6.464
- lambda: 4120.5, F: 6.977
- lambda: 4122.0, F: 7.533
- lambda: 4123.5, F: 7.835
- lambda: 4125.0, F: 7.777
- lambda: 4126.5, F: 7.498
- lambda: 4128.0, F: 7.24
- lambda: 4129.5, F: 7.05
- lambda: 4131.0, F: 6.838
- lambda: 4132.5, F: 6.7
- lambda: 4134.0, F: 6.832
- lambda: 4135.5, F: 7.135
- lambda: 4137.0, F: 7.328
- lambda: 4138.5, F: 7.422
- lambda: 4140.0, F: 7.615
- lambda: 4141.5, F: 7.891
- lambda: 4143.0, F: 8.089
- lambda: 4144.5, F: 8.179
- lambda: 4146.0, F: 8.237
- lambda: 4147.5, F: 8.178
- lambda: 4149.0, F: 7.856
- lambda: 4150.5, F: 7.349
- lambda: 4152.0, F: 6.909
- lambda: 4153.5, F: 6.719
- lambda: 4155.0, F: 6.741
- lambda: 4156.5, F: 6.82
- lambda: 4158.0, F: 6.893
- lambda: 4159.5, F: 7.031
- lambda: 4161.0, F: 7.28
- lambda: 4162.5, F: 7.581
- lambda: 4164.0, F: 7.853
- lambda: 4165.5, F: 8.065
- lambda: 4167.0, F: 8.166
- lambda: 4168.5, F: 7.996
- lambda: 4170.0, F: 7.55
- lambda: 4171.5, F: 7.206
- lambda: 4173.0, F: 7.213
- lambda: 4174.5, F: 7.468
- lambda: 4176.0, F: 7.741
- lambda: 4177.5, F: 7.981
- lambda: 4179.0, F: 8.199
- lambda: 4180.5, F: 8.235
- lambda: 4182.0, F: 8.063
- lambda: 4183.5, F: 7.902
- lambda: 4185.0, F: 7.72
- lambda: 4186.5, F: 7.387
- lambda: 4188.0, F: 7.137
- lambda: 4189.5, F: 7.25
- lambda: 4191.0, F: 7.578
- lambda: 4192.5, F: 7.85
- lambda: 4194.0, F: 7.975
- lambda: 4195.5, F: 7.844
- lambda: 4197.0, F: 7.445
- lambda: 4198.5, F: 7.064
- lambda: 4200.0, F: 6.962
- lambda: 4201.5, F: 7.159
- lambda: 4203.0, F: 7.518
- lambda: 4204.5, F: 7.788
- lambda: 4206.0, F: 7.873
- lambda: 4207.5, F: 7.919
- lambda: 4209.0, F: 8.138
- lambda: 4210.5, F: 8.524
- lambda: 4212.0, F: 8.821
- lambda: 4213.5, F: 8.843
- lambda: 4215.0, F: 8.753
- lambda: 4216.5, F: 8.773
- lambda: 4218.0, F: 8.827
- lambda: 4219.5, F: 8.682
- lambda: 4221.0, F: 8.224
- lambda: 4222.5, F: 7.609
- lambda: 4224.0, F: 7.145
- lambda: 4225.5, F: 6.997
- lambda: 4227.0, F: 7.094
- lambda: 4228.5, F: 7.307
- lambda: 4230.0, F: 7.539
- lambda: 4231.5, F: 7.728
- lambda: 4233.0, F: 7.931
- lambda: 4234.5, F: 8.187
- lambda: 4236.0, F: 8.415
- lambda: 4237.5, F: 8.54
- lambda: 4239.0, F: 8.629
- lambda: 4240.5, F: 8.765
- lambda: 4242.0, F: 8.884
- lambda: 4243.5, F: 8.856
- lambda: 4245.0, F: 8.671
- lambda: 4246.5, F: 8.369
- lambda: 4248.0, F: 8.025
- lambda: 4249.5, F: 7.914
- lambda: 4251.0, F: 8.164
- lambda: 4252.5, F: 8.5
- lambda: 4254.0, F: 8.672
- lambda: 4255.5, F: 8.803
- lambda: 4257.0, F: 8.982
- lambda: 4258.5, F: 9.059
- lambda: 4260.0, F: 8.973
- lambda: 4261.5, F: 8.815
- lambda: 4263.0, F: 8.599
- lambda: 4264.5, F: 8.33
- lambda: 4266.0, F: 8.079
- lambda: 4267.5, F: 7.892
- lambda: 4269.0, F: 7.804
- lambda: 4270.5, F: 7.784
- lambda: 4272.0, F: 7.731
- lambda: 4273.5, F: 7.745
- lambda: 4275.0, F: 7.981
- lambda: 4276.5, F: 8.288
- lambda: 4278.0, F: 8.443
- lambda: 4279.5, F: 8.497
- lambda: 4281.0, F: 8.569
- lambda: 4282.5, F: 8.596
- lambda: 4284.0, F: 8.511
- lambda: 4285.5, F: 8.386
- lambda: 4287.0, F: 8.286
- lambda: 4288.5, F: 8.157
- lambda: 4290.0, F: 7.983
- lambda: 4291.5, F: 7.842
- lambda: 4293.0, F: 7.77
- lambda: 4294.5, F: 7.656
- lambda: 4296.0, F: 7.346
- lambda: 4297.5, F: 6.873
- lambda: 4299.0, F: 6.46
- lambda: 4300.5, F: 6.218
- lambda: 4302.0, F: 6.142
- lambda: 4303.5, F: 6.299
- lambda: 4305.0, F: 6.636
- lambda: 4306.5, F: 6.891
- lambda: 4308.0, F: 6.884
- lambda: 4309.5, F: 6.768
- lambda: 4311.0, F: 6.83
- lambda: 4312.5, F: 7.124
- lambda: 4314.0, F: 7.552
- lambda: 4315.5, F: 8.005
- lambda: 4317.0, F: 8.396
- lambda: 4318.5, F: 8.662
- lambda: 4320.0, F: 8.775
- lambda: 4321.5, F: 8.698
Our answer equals 8.5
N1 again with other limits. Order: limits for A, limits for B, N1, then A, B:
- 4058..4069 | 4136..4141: 8.3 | 8.3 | 7.5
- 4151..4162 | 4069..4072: 9.3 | 6.9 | 9.3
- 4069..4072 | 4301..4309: 9.3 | 9.3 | 6.6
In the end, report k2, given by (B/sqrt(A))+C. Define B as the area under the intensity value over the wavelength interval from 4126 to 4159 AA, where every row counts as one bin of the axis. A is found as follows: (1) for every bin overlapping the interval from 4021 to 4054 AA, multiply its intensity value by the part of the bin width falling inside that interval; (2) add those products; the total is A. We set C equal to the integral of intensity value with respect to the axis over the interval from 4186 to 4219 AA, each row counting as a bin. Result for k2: 276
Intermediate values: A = 234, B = 242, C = 260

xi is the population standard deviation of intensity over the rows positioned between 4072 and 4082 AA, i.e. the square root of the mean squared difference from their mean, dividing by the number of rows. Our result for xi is 0.16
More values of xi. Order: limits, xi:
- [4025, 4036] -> 0.45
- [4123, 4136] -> 0.39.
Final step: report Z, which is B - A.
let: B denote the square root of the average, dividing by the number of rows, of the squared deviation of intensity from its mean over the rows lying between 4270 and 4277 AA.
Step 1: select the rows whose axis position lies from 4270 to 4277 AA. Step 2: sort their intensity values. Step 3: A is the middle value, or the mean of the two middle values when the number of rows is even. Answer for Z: -7.6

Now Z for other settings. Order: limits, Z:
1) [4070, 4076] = -8.1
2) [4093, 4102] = -6.1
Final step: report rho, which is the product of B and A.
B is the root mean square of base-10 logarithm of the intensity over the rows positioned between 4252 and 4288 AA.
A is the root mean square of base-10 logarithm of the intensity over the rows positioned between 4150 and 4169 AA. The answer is 0.799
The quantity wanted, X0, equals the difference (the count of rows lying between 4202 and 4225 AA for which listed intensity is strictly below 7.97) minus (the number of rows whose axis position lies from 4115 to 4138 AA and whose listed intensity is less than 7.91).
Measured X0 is -9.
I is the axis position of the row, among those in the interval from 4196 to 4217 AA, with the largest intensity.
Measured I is 4213.5 AA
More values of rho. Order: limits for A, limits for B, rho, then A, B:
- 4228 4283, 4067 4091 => 0.846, 0.92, 0.919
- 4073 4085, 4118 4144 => 0.782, 0.91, 0.863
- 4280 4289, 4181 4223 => 0.831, 0.93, 0.898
